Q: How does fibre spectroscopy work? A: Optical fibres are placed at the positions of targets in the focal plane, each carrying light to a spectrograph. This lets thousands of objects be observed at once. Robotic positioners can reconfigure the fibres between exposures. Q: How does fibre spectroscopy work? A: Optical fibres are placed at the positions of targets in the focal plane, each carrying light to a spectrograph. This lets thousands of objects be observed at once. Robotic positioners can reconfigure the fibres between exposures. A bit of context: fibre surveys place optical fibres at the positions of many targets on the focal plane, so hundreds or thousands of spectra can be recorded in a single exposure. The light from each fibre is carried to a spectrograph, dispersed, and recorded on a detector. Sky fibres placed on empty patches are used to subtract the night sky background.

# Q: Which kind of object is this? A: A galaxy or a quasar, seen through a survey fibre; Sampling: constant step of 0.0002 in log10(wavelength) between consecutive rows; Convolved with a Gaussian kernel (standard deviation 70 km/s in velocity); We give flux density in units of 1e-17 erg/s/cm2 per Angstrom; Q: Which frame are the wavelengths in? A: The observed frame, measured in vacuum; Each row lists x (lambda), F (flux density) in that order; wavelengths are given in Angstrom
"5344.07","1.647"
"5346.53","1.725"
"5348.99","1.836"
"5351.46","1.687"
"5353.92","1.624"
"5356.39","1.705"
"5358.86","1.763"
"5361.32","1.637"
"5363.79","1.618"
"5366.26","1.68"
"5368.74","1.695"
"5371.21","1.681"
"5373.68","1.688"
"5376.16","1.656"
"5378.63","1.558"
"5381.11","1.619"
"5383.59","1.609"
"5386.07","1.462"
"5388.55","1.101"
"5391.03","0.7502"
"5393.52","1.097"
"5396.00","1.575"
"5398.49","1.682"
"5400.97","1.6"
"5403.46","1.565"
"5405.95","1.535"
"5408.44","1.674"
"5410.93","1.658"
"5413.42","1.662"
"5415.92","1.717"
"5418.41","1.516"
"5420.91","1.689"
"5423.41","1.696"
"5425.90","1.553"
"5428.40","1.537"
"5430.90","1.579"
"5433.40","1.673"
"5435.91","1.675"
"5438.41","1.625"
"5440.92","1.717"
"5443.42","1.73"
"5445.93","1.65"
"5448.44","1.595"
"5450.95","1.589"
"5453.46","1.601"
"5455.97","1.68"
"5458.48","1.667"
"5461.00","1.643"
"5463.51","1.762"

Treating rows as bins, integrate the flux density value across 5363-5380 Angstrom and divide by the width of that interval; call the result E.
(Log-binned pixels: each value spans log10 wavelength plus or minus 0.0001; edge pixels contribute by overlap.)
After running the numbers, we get 1.65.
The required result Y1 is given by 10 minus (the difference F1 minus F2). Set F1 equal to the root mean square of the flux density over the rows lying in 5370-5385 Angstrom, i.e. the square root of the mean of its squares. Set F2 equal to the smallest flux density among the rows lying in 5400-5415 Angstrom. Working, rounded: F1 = 1.64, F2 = 1.535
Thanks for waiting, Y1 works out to 9.9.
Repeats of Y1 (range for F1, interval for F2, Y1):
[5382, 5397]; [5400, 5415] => 10.2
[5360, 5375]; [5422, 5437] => 9.9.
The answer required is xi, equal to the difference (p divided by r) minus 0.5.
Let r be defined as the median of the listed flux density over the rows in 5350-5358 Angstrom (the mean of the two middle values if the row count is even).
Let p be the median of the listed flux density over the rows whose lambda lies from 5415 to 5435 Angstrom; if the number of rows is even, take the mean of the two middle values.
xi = 0.46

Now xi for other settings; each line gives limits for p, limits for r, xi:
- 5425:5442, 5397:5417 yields 0.48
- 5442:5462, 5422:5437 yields 0.51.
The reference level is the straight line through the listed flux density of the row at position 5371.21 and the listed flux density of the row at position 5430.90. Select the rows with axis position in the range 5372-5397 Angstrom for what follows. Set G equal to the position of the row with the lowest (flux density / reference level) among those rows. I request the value 5391.03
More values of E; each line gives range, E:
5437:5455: 1.65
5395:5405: 1.60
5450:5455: 1.60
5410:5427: 1.64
